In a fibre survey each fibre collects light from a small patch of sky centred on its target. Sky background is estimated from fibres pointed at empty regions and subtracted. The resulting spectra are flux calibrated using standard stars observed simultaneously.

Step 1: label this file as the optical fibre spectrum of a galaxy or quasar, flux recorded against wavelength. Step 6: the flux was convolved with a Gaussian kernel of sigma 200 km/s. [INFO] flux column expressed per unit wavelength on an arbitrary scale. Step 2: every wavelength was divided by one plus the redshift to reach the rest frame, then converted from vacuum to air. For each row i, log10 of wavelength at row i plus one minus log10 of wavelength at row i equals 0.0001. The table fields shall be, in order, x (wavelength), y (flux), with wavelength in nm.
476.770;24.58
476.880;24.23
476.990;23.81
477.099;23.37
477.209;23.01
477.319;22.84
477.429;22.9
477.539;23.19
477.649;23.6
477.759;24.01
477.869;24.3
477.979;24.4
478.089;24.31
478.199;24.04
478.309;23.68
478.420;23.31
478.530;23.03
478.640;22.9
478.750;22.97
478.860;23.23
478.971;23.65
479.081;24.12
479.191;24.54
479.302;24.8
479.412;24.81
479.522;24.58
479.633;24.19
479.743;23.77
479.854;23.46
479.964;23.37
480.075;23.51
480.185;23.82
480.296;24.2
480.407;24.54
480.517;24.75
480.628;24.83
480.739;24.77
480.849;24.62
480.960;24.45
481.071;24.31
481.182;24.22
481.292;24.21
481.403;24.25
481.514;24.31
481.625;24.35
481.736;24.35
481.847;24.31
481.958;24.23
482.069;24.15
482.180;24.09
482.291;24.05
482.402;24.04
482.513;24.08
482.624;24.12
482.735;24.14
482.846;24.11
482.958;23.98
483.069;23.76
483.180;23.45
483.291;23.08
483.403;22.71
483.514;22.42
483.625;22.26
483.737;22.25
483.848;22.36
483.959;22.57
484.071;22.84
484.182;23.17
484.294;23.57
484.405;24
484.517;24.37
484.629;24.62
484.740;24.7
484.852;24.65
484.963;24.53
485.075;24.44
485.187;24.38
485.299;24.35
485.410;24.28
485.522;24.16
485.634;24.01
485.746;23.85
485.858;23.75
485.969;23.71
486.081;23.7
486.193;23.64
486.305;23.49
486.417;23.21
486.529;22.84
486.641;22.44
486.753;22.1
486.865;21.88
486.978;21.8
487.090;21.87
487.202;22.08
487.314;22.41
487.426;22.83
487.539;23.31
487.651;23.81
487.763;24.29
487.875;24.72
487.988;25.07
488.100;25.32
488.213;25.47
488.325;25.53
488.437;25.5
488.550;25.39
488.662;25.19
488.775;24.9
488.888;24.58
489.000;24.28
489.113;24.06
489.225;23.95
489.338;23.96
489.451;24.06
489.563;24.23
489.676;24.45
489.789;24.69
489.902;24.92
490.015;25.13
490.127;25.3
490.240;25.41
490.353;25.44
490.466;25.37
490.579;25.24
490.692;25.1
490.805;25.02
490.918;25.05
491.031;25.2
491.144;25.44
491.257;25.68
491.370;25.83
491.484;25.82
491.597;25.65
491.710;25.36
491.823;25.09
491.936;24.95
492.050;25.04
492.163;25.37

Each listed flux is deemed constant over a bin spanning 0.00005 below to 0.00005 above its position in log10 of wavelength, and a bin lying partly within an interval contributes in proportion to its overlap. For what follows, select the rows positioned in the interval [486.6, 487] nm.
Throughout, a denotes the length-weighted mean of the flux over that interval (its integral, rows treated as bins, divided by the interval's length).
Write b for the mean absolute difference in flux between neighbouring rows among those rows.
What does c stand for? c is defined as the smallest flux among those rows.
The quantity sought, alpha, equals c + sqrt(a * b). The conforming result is 24.0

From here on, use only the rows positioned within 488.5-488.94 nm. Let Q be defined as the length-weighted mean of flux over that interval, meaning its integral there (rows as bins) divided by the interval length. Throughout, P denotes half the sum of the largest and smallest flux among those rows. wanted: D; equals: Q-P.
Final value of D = 0.006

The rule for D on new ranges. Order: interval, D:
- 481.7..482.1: 0.005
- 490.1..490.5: -0.004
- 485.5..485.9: -0.054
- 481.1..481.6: 0.005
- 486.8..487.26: -0.040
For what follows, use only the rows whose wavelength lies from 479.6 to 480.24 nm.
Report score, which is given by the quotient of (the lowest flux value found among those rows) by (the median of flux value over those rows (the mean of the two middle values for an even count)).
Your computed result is 0.9886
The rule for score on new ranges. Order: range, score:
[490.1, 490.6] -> 0.9949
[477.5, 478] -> 0.9658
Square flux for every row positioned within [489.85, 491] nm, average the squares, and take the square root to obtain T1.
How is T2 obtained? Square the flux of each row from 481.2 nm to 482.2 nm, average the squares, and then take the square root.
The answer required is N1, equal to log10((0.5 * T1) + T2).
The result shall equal 1.566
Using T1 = 25.2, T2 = 24.3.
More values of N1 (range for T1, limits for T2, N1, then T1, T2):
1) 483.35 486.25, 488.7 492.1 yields 1.566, 23.7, 25.0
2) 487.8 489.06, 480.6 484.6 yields 1.561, 25.1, 23.8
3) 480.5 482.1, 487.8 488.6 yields 1.574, 24.4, 25.3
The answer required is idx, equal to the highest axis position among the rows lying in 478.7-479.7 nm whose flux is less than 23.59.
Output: 478.860 nm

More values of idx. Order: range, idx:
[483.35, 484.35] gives 484.294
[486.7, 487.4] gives 487.314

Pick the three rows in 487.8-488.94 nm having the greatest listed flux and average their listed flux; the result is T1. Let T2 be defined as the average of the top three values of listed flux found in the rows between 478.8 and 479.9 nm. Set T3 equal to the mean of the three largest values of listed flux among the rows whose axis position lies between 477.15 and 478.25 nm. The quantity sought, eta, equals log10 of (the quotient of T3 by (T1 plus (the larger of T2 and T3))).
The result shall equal -0.315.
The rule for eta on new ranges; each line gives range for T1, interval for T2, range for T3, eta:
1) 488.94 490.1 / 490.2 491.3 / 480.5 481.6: -0.309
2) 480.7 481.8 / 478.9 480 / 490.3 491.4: -0.292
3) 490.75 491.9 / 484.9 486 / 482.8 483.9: -0.322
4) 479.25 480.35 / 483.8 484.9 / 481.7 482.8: -0.308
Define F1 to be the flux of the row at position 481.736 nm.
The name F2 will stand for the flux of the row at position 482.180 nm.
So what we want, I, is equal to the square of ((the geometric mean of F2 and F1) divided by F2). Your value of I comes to 1.011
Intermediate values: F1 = 24.35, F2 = 24.09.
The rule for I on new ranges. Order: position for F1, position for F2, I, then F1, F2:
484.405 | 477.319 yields 1.051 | 24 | 22.84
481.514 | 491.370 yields 0.941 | 24.31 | 25.83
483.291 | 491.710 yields 0.910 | 23.08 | 25.36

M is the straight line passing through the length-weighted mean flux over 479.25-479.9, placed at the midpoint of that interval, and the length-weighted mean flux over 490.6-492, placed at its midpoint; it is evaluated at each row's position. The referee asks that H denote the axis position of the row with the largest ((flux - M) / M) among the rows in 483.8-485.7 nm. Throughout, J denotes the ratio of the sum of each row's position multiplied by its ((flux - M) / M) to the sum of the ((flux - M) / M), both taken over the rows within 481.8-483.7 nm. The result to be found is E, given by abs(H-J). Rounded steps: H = 484.740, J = 483.12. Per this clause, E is 1.62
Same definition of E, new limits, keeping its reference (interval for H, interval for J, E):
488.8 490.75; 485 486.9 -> 4.06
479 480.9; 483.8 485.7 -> 5.11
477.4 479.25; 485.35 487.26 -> 7.38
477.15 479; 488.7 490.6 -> 11.30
